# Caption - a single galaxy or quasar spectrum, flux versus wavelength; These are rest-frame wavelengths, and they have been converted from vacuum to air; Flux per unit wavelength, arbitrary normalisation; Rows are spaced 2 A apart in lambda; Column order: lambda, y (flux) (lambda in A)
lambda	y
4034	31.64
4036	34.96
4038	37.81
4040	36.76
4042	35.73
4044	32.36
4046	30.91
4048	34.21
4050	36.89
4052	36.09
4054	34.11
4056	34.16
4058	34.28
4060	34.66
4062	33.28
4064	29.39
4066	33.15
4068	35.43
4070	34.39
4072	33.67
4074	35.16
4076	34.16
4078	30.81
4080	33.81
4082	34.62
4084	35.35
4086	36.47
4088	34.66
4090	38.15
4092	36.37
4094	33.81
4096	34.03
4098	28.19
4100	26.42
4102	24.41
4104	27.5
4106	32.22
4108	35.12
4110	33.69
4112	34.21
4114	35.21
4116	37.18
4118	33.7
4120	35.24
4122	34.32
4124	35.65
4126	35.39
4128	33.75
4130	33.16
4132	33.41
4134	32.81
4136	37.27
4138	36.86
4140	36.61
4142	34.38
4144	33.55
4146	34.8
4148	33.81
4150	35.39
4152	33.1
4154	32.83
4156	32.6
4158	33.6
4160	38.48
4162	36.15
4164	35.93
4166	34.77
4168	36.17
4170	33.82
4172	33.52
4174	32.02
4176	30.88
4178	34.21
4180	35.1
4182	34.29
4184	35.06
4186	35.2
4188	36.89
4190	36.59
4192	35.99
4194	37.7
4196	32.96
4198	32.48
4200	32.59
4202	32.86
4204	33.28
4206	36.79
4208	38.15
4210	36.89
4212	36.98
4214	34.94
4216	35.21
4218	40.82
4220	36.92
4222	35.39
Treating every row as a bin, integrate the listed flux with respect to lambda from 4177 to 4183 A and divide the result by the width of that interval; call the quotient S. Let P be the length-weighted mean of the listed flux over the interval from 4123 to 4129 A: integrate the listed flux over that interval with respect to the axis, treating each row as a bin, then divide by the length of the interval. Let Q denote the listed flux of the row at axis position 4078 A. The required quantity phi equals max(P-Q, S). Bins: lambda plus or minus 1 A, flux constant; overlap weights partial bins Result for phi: 34.5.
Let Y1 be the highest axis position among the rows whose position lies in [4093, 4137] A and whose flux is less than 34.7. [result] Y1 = 4134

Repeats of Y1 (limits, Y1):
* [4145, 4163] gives 4158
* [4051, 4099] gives 4098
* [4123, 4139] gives 4134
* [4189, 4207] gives 4204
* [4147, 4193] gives 4182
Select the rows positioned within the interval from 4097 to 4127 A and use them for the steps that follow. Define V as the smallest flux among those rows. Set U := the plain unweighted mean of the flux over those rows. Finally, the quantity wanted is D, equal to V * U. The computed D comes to 795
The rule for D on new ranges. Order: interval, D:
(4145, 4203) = 1065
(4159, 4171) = 1214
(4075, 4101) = 888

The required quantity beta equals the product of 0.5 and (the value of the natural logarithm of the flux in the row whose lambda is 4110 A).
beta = 1.76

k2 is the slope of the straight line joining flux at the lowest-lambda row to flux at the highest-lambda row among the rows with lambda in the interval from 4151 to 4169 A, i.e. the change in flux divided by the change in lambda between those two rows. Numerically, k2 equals 0.19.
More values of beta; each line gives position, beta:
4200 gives 1.74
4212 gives 1.81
